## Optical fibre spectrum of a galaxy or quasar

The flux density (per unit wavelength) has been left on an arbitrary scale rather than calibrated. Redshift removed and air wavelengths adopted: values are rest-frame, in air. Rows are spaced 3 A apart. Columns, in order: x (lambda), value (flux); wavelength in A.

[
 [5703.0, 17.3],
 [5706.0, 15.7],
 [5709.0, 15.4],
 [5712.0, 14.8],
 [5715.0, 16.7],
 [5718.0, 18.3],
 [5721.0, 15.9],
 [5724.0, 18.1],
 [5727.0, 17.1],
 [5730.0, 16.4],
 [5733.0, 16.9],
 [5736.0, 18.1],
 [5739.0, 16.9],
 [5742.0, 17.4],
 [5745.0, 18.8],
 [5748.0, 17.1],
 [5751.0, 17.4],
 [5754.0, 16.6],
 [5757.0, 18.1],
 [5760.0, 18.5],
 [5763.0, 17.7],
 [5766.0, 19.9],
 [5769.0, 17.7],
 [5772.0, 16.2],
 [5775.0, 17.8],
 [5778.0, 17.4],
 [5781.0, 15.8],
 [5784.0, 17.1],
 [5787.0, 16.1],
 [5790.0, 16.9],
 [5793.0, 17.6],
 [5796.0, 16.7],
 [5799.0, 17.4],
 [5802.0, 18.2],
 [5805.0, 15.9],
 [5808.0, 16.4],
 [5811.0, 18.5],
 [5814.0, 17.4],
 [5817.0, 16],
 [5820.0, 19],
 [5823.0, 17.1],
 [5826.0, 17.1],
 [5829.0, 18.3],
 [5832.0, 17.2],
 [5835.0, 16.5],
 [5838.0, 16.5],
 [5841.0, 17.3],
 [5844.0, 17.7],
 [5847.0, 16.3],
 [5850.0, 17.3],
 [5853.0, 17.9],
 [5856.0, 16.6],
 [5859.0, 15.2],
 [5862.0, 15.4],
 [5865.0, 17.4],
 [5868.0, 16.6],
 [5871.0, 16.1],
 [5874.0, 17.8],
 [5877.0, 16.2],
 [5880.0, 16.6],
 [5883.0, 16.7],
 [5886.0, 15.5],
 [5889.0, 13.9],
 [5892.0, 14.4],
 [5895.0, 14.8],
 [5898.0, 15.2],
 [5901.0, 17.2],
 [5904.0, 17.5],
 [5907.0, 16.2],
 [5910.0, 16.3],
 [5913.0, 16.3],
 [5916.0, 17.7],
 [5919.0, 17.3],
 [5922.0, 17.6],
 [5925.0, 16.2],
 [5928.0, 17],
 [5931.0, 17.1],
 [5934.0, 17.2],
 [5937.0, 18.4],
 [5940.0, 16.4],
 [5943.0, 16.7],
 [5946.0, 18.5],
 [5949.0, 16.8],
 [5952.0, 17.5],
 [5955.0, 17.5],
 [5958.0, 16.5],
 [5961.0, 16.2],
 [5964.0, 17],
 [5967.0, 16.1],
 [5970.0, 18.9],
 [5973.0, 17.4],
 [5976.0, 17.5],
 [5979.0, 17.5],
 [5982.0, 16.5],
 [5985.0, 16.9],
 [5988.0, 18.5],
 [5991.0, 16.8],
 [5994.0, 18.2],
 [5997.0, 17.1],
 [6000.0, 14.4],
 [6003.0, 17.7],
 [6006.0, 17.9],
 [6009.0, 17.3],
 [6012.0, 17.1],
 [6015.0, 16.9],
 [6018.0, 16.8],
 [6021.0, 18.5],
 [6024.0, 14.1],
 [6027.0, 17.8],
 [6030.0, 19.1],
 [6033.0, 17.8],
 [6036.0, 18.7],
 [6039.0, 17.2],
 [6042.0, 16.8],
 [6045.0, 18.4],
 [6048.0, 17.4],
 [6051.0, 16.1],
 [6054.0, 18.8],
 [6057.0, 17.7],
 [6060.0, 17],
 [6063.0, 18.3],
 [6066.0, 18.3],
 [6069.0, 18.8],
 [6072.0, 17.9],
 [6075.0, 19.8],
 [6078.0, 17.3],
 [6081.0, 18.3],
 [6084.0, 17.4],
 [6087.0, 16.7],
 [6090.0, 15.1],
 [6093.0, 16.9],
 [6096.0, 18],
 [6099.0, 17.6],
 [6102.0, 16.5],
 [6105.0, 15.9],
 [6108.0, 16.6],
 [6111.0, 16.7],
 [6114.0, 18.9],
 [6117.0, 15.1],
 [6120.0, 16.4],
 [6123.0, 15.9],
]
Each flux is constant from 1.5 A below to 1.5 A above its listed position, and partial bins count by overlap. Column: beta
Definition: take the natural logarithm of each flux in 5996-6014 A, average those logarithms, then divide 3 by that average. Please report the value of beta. 1.06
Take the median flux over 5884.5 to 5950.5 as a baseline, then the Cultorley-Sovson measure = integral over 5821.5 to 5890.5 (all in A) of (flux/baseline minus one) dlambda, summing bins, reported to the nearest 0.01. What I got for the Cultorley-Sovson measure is -0.37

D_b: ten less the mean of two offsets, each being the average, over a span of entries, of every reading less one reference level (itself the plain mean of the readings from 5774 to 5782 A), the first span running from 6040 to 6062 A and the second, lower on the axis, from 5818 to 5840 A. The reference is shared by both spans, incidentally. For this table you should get 9.6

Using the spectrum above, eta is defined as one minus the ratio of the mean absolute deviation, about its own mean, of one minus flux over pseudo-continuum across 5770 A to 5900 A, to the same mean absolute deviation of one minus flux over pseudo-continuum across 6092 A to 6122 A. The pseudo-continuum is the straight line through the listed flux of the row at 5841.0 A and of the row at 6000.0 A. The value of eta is 0.22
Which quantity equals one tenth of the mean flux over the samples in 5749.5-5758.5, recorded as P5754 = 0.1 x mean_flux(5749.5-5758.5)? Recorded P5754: 1.74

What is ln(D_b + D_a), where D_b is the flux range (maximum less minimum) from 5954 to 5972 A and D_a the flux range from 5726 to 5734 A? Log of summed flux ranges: 1.3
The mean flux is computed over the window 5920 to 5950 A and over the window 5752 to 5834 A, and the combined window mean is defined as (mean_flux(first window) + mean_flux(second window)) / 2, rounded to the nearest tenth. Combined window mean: 17.3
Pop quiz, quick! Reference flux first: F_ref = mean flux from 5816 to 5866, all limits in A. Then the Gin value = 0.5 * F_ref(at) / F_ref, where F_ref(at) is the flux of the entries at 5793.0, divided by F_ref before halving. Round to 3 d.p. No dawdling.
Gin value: 0.518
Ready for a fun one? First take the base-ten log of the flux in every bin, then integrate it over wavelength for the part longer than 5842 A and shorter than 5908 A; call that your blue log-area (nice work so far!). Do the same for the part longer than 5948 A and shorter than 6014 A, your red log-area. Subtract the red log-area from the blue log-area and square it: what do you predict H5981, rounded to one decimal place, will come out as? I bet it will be 2.2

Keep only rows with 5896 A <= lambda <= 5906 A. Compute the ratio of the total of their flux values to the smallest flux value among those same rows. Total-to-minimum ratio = 3.28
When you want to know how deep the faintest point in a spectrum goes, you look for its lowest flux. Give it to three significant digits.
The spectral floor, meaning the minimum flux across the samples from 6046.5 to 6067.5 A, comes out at 16.1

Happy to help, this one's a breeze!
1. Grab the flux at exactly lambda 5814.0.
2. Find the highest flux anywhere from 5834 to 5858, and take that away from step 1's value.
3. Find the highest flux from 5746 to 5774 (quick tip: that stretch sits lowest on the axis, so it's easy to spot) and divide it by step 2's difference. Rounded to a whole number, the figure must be -40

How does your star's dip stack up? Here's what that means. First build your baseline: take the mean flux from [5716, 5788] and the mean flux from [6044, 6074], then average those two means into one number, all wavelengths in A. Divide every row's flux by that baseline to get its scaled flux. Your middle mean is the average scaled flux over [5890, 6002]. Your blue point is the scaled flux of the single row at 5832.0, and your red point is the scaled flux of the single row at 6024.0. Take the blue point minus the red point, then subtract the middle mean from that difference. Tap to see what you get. -0.78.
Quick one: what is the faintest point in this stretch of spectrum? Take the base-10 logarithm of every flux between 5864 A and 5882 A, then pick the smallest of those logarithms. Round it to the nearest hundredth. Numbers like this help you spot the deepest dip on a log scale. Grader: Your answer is 1.21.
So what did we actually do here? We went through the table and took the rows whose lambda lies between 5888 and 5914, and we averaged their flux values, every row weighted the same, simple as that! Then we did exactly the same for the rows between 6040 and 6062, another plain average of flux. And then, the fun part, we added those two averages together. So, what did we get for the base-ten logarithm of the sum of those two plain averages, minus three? -1.48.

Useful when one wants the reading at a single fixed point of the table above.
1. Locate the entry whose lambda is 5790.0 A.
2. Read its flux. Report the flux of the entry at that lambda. 16.9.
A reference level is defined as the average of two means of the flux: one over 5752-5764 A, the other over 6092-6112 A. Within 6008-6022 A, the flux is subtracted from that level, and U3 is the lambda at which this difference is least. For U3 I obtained 6021.0 A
